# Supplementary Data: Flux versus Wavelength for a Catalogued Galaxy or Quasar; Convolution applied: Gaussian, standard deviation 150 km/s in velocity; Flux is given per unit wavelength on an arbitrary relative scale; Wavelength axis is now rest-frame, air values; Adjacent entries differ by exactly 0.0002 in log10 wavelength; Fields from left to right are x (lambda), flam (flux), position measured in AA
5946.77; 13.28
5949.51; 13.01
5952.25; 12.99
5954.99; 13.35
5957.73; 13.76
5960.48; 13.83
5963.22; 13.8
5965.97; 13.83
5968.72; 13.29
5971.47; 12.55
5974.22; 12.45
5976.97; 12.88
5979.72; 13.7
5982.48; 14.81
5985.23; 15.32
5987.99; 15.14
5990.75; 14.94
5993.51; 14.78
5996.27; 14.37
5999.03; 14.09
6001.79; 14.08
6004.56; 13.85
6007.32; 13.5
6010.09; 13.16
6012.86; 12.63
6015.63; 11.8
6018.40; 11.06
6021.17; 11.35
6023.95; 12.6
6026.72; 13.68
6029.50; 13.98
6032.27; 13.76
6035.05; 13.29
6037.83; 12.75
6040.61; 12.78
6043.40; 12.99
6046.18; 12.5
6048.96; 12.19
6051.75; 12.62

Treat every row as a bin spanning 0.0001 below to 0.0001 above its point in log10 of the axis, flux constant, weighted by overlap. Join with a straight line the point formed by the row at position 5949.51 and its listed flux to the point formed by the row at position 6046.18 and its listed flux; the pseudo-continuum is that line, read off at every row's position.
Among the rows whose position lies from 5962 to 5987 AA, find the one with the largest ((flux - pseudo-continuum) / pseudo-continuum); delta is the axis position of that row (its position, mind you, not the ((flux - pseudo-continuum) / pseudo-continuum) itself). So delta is 5985.23 AA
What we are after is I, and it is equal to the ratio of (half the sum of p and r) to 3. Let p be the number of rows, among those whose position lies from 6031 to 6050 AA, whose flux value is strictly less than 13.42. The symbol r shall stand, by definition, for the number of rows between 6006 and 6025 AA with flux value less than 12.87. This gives 1.8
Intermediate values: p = 6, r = 5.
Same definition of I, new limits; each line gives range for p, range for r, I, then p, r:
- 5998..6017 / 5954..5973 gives 0.7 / 3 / 1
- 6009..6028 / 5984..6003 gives 1.0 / 6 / 0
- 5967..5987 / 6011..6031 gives 1.5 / 4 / 5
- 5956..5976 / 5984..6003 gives 0.5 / 3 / 0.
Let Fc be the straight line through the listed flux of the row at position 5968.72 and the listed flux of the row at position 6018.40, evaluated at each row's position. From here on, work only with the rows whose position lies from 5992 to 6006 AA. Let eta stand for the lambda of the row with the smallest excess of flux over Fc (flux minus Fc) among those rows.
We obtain 5999.03 AA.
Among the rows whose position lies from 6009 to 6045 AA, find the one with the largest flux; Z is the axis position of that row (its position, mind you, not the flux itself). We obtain 6029.50 AA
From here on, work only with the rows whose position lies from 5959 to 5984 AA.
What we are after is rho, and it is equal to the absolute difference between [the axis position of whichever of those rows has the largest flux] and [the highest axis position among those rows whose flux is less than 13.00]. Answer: 5.5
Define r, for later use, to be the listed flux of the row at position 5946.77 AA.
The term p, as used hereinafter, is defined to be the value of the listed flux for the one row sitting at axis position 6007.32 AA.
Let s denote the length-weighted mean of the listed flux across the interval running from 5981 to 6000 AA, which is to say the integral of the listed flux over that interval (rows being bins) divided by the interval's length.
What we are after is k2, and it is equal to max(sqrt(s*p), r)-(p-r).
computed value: 13.9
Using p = 13.5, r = 13.28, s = 14.8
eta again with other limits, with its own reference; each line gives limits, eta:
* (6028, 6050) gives 6048.96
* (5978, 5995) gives 5979.72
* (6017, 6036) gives 6018.40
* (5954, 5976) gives 5971.47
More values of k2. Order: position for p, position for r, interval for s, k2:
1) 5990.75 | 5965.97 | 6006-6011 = 13.0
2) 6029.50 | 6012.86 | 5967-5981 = 12.1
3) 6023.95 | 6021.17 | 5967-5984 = 11.7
